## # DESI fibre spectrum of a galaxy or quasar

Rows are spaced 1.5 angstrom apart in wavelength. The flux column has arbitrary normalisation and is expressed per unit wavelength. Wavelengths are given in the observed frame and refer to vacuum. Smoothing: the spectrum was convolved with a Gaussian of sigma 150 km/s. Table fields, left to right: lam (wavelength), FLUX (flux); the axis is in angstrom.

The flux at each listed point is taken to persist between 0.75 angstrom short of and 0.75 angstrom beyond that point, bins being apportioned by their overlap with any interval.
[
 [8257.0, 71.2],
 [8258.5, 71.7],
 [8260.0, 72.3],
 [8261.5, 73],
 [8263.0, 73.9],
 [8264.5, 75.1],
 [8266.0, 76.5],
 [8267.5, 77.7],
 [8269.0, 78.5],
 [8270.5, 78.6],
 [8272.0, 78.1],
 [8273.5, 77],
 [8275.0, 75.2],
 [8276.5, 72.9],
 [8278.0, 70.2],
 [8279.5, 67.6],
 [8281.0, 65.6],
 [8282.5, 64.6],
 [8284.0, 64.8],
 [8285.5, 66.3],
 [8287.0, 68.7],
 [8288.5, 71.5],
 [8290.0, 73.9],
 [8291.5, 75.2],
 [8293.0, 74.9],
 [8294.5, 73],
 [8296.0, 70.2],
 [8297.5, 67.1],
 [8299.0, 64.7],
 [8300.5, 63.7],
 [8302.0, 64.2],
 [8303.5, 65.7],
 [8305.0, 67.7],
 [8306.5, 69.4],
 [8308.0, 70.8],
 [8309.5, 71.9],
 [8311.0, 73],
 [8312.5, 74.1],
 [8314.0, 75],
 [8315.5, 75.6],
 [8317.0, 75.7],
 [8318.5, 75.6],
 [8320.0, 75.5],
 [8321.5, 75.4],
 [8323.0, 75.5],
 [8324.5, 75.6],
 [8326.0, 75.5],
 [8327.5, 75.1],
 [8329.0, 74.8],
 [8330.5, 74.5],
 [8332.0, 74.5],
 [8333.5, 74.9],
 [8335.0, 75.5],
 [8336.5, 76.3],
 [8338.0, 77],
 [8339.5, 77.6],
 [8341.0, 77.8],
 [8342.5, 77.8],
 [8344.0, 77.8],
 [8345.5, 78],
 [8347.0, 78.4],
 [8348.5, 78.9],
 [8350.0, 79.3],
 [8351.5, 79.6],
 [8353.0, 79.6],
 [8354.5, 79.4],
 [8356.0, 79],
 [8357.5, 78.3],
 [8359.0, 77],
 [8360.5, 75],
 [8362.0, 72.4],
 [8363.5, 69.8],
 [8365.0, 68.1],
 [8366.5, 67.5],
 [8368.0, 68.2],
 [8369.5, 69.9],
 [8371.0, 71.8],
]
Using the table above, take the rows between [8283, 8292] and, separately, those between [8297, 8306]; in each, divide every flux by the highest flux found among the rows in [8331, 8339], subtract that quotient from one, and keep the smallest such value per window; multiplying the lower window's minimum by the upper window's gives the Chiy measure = 0.0028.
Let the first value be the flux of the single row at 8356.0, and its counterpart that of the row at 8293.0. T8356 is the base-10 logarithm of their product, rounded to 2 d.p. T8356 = 3.77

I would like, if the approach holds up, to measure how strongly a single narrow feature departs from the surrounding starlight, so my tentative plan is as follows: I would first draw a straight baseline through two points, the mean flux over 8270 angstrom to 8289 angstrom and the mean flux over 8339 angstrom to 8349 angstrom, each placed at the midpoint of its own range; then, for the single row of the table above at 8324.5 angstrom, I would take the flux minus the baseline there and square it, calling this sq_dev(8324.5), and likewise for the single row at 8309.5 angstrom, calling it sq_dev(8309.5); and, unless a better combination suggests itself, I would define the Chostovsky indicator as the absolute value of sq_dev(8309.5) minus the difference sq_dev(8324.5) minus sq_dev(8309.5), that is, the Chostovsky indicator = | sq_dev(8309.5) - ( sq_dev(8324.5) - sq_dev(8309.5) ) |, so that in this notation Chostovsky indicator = 10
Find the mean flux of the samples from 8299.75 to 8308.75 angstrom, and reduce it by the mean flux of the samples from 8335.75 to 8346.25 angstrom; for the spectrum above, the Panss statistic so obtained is -11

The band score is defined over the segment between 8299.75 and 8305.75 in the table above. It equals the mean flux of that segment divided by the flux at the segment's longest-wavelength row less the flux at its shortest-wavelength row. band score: 16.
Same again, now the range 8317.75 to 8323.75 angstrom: -755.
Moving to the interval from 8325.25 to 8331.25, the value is -75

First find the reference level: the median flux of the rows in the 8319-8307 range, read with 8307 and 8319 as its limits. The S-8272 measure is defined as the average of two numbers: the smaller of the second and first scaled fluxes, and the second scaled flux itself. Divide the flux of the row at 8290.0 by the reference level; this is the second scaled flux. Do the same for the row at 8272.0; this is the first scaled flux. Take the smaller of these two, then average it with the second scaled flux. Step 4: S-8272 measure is 0.99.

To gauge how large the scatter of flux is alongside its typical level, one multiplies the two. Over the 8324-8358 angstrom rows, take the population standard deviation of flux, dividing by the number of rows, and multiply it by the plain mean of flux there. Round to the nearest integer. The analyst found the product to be 135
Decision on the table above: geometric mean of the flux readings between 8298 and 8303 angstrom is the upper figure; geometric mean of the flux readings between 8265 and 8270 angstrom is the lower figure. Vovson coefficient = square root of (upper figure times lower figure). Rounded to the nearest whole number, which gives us 71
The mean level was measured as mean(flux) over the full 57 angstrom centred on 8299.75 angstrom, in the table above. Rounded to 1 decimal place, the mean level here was 71.5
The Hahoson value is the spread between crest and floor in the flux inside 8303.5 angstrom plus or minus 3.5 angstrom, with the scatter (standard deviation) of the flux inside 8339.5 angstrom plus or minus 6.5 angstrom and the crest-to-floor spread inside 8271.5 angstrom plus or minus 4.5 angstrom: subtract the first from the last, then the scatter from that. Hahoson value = -3.4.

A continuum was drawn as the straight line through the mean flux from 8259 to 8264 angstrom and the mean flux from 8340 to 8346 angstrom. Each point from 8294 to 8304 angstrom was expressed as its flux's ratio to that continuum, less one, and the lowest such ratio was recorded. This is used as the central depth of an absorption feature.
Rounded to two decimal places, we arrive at -0.15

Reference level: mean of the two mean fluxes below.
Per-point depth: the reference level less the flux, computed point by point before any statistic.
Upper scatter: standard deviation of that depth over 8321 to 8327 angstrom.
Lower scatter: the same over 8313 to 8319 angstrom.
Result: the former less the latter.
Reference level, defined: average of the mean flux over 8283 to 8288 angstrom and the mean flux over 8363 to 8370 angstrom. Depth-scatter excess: -0.2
